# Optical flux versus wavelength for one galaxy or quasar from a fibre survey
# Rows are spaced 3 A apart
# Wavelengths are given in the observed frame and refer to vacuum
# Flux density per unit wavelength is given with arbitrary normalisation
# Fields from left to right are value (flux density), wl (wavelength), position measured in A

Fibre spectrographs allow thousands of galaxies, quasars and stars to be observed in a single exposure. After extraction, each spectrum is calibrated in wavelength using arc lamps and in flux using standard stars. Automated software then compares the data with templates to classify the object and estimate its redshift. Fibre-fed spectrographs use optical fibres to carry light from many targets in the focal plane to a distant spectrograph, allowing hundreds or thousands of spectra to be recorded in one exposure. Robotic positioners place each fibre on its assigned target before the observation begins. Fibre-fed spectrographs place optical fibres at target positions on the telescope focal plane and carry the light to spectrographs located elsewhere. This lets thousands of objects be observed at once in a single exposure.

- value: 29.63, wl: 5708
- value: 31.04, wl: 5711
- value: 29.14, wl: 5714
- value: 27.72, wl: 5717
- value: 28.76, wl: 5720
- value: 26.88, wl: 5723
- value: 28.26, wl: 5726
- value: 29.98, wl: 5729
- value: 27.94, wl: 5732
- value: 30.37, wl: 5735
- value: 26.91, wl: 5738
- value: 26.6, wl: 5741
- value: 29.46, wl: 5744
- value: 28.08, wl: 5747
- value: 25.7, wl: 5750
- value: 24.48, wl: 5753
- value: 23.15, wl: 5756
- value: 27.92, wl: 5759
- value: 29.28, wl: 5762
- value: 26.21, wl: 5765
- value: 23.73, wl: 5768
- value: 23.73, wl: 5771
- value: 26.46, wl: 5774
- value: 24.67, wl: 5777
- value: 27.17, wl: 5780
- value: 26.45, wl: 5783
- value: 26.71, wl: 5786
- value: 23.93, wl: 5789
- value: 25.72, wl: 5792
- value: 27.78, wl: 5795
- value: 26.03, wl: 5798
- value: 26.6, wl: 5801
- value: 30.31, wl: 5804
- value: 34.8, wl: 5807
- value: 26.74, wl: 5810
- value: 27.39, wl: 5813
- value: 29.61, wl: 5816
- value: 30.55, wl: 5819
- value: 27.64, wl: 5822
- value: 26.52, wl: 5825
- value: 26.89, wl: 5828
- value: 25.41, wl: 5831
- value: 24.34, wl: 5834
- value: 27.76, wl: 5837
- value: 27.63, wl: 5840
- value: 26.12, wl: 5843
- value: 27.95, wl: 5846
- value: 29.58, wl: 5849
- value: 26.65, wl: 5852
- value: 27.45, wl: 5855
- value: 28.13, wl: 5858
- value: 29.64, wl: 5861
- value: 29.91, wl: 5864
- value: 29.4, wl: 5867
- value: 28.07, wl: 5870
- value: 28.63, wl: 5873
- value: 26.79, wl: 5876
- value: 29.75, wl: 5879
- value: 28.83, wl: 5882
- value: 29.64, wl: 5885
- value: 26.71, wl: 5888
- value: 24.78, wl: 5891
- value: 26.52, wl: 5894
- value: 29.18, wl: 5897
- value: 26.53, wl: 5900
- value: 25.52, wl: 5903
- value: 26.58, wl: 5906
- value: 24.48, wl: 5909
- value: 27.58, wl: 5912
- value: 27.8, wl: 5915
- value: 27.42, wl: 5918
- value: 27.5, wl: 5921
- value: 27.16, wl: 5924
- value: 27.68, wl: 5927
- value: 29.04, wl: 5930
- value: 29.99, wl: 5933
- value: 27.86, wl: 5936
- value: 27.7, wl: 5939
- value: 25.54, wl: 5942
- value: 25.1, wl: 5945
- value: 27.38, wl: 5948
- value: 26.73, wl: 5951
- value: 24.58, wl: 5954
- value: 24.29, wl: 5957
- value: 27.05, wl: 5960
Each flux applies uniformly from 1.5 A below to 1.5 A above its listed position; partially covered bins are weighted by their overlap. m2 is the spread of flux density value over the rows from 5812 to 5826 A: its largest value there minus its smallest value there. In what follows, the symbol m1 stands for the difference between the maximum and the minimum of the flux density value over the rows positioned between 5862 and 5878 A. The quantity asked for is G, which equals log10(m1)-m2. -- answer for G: -3.5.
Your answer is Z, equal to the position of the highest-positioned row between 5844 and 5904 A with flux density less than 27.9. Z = 5903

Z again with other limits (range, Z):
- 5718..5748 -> 5741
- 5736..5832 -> 5831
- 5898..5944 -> 5942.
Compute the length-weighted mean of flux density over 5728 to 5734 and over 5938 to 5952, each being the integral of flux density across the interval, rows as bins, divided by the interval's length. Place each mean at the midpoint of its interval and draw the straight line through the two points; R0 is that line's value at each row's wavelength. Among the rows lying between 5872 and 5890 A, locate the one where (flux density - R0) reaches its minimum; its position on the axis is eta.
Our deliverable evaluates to 5876 A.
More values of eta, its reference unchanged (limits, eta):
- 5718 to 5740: 5723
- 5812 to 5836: 5834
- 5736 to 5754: 5753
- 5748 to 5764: 5756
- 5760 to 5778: 5768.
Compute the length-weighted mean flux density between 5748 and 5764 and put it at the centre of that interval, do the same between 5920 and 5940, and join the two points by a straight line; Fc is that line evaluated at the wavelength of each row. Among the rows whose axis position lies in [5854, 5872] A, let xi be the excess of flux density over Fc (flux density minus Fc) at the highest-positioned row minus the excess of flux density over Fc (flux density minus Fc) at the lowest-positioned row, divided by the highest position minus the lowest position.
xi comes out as 0.03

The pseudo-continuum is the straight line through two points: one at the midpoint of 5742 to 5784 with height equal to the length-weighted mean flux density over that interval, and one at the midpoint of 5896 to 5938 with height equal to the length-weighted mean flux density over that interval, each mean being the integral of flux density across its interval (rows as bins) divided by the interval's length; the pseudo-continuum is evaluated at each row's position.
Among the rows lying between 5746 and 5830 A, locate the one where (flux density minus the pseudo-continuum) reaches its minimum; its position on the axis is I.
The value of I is 5756 A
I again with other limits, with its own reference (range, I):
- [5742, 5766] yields 5756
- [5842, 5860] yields 5843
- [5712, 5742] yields 5741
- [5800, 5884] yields 5834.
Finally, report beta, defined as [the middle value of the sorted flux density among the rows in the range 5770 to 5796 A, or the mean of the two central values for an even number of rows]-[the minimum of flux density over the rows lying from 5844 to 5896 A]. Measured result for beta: 1.7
